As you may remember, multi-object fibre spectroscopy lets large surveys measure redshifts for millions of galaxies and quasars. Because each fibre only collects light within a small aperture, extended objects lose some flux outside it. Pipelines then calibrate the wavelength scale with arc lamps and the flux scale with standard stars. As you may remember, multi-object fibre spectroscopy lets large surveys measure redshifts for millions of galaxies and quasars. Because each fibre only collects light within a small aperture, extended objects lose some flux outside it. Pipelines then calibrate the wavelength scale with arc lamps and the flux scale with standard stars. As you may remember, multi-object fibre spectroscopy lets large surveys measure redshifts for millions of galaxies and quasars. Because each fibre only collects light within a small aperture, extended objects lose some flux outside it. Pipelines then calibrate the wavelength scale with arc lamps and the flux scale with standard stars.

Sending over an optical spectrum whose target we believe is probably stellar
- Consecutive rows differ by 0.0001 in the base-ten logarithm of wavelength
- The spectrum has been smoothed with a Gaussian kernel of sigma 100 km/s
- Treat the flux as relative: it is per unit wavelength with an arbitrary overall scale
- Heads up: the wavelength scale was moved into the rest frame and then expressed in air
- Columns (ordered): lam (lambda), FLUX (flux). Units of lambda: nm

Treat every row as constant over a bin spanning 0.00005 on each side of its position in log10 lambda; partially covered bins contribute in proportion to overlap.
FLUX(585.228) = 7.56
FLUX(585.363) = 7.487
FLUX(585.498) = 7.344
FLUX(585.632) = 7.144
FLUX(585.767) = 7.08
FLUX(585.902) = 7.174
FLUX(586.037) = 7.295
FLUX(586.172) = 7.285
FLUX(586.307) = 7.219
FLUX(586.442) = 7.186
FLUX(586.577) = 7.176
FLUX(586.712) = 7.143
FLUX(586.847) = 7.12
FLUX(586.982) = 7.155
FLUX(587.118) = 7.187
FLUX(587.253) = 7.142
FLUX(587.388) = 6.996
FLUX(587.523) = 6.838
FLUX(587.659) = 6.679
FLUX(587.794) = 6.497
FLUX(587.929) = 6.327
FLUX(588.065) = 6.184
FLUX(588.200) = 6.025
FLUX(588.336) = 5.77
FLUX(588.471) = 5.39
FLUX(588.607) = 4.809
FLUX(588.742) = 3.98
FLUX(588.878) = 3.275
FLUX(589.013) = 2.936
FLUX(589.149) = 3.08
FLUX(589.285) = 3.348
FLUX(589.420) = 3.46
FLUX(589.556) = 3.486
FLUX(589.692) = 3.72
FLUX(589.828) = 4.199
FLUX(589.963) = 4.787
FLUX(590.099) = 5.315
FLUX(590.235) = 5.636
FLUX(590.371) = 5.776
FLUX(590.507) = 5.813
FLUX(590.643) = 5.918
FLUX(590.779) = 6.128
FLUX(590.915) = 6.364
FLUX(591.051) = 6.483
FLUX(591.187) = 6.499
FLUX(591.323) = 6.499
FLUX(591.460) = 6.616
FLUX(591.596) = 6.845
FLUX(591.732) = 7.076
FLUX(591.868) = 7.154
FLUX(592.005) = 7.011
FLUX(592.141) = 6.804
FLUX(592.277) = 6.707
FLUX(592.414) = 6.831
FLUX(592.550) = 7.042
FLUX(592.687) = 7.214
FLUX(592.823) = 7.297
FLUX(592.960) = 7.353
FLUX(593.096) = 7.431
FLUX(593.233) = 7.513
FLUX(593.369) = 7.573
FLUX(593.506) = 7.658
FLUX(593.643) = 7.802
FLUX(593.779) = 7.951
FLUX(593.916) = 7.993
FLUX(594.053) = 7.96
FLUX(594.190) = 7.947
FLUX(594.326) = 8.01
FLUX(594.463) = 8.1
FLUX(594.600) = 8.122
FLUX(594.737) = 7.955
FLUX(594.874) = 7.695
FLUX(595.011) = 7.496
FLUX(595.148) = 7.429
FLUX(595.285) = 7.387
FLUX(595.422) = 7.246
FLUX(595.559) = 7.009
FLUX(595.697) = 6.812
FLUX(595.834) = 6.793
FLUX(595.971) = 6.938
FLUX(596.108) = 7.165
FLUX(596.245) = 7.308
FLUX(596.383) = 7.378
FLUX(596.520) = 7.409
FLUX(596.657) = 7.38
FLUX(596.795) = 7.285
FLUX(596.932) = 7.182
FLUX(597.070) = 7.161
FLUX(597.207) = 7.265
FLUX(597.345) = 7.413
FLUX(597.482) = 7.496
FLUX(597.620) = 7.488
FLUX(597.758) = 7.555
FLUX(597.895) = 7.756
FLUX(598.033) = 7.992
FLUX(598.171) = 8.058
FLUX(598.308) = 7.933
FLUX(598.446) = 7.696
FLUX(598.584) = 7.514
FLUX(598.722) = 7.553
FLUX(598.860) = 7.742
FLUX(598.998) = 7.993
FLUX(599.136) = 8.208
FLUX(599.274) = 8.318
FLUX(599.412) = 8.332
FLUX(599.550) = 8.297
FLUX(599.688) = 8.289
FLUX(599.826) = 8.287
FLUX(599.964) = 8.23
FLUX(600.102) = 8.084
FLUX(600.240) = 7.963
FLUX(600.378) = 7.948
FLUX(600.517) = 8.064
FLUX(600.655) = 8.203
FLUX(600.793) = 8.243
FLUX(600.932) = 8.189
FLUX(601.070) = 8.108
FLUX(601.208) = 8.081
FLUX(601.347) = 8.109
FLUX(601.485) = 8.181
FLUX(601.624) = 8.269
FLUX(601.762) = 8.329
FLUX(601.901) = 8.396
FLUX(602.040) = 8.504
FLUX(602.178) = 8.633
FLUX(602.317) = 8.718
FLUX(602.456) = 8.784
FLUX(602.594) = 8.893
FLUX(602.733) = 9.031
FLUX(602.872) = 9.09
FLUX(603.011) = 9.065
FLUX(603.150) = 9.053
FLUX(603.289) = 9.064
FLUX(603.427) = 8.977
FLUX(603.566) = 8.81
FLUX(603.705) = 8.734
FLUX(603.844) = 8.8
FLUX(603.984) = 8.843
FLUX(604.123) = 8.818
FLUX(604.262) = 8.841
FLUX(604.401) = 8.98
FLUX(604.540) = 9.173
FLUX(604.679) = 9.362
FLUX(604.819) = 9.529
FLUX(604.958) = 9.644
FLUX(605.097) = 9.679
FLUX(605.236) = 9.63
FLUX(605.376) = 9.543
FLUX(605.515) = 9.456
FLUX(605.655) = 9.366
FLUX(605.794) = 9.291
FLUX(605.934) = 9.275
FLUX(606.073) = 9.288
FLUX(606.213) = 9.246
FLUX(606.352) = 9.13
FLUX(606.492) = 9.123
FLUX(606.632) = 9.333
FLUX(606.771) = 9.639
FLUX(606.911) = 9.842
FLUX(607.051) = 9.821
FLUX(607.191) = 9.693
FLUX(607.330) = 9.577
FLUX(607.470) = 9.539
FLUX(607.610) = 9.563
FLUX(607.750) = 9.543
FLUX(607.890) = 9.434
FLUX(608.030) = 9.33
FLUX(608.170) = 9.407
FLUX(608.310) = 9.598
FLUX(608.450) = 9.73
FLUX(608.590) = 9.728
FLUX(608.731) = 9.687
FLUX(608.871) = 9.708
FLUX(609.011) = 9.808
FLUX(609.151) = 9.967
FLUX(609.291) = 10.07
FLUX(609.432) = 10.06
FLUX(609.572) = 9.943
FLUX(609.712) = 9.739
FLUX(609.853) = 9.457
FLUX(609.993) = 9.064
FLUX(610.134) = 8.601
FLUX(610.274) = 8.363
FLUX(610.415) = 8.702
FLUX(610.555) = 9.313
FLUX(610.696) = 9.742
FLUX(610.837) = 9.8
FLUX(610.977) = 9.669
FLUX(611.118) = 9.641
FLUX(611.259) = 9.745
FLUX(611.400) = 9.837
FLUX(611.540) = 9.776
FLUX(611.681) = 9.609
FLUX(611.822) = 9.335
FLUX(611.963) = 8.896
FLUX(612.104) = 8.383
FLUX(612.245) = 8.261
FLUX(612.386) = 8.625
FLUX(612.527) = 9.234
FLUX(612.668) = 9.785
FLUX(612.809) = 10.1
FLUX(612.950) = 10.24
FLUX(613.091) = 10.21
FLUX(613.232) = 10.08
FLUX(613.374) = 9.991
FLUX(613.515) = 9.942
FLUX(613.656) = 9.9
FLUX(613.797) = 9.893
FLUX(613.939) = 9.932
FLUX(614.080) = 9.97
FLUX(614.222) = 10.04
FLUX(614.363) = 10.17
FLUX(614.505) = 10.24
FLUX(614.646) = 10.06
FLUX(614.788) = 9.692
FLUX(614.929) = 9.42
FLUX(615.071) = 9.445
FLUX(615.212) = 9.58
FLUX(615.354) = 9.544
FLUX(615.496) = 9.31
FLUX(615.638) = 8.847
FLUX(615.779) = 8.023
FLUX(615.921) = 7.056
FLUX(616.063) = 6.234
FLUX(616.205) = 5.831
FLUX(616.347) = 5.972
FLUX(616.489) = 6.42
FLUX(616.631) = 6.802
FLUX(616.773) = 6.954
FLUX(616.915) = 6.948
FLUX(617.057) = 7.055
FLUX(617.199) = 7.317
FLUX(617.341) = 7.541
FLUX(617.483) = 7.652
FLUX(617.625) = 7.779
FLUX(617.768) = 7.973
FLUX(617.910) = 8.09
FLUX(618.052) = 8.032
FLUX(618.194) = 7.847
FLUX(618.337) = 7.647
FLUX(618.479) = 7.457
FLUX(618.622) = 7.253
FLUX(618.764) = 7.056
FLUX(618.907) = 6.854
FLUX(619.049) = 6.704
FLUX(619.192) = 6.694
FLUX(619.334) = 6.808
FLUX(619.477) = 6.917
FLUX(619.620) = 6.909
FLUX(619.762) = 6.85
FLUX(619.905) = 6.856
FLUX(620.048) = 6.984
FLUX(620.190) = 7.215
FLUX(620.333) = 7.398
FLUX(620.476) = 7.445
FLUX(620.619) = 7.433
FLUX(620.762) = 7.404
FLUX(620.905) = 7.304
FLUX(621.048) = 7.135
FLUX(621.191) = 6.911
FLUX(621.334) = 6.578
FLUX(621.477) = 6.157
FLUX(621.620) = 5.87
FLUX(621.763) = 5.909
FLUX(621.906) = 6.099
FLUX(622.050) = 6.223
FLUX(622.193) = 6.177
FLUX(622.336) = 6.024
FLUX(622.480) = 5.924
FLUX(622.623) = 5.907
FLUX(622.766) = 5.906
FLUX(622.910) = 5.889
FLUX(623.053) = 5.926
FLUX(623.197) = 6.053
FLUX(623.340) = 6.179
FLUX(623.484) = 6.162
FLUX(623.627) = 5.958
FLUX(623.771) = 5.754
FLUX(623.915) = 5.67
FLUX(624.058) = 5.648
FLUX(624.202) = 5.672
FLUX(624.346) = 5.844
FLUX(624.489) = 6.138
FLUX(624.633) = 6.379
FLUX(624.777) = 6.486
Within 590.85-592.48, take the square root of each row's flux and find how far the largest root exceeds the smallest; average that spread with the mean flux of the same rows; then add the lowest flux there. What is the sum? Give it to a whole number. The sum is 10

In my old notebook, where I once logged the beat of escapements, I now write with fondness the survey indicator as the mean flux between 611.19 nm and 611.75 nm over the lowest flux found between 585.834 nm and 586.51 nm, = 1.4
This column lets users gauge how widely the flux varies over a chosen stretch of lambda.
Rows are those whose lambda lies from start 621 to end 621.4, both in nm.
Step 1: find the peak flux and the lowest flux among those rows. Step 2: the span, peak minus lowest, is 0.56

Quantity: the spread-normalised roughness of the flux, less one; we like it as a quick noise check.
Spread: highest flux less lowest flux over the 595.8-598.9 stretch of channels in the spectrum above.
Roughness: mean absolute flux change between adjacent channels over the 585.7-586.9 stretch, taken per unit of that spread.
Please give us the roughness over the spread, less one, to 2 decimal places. -0.96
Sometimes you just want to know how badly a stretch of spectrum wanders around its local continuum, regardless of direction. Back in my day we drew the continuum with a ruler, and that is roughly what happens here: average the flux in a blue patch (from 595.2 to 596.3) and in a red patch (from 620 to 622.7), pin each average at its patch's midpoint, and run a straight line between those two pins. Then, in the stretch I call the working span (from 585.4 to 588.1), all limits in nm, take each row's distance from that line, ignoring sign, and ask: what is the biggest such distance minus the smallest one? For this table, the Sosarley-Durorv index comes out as 1.0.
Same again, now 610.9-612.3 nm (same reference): 1.6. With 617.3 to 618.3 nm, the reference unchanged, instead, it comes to 0.6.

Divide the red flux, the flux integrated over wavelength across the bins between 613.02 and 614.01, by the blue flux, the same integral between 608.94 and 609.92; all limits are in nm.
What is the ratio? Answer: 1.02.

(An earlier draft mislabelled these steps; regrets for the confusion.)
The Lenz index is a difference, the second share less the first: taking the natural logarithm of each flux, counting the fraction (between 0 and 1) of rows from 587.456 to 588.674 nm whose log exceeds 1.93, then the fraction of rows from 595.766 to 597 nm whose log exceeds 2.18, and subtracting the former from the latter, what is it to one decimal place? 0.0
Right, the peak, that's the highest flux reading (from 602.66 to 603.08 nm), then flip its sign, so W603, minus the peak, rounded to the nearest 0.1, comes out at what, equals -9.1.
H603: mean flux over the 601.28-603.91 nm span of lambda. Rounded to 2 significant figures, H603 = 8.7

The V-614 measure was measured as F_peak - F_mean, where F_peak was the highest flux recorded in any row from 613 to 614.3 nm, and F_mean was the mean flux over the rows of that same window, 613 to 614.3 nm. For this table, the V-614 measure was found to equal 0.2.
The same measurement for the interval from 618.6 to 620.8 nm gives 0.4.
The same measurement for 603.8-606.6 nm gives 0.4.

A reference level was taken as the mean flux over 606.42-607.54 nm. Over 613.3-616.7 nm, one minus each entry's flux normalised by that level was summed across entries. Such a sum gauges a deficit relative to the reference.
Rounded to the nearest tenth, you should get 1.8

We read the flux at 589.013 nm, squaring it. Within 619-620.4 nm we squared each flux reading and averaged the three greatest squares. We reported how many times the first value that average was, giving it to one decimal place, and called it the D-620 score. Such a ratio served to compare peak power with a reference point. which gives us 6.0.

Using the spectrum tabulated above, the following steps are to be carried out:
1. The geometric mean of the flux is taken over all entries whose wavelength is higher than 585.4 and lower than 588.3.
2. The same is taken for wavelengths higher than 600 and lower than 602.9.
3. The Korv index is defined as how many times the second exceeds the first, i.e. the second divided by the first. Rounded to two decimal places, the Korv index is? 1.20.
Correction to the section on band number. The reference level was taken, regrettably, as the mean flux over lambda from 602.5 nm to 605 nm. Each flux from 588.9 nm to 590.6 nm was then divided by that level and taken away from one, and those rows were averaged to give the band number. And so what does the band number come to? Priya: 0.52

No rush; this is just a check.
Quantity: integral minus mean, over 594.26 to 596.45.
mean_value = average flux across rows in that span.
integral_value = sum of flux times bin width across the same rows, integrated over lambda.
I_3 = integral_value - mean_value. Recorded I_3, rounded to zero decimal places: 9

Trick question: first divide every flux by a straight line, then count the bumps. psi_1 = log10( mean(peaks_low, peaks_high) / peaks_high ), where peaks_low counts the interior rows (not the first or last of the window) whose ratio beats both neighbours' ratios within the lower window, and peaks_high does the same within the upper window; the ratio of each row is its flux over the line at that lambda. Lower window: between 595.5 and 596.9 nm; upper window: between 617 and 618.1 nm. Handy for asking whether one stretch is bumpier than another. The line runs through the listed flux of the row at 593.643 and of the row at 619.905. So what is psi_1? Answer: 0.0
